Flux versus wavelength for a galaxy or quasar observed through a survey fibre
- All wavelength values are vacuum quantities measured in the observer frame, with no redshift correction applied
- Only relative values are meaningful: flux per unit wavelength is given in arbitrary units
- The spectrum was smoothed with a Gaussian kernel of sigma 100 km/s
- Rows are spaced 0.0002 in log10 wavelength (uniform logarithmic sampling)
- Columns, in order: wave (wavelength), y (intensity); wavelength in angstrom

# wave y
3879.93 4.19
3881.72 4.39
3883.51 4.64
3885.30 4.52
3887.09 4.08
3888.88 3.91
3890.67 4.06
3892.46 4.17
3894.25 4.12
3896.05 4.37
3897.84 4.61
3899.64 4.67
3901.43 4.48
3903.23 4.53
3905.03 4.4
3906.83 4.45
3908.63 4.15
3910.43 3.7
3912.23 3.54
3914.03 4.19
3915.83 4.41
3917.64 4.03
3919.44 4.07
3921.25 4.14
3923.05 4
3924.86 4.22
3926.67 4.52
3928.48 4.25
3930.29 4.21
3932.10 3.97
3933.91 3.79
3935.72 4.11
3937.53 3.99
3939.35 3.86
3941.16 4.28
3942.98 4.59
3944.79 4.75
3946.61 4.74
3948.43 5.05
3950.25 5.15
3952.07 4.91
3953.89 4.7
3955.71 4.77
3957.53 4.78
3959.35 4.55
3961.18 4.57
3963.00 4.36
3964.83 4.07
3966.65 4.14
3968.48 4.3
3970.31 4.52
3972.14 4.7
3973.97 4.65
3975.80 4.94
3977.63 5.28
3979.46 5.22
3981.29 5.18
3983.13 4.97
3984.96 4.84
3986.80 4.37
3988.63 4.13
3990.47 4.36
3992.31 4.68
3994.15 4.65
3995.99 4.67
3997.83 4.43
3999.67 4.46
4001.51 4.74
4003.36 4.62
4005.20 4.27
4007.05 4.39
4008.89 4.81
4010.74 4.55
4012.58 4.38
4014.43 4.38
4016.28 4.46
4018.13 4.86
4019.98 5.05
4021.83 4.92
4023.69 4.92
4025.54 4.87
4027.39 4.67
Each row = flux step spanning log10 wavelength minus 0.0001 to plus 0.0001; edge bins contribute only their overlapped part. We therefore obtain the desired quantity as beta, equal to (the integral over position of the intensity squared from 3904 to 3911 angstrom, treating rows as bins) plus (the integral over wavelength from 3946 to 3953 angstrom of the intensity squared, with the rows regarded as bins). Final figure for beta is 297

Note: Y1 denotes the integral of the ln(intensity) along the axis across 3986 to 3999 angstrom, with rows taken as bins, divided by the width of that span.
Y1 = 1.50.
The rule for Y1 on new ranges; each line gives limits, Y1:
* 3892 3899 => 1.47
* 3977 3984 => 1.64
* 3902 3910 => 1.47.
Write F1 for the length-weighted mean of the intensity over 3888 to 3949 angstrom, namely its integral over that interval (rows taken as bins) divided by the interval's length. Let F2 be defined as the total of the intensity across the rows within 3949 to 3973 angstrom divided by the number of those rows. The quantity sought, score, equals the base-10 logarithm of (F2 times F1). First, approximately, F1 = 4.24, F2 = 4.58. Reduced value 1.29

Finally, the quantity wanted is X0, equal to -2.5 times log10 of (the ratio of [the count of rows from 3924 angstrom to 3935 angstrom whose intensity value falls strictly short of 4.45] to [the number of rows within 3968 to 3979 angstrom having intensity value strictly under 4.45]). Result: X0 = -1.7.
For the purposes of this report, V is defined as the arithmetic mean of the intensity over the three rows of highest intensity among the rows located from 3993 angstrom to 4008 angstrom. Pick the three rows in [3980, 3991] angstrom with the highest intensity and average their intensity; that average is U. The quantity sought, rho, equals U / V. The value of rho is 1.07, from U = 5.0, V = 4.7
